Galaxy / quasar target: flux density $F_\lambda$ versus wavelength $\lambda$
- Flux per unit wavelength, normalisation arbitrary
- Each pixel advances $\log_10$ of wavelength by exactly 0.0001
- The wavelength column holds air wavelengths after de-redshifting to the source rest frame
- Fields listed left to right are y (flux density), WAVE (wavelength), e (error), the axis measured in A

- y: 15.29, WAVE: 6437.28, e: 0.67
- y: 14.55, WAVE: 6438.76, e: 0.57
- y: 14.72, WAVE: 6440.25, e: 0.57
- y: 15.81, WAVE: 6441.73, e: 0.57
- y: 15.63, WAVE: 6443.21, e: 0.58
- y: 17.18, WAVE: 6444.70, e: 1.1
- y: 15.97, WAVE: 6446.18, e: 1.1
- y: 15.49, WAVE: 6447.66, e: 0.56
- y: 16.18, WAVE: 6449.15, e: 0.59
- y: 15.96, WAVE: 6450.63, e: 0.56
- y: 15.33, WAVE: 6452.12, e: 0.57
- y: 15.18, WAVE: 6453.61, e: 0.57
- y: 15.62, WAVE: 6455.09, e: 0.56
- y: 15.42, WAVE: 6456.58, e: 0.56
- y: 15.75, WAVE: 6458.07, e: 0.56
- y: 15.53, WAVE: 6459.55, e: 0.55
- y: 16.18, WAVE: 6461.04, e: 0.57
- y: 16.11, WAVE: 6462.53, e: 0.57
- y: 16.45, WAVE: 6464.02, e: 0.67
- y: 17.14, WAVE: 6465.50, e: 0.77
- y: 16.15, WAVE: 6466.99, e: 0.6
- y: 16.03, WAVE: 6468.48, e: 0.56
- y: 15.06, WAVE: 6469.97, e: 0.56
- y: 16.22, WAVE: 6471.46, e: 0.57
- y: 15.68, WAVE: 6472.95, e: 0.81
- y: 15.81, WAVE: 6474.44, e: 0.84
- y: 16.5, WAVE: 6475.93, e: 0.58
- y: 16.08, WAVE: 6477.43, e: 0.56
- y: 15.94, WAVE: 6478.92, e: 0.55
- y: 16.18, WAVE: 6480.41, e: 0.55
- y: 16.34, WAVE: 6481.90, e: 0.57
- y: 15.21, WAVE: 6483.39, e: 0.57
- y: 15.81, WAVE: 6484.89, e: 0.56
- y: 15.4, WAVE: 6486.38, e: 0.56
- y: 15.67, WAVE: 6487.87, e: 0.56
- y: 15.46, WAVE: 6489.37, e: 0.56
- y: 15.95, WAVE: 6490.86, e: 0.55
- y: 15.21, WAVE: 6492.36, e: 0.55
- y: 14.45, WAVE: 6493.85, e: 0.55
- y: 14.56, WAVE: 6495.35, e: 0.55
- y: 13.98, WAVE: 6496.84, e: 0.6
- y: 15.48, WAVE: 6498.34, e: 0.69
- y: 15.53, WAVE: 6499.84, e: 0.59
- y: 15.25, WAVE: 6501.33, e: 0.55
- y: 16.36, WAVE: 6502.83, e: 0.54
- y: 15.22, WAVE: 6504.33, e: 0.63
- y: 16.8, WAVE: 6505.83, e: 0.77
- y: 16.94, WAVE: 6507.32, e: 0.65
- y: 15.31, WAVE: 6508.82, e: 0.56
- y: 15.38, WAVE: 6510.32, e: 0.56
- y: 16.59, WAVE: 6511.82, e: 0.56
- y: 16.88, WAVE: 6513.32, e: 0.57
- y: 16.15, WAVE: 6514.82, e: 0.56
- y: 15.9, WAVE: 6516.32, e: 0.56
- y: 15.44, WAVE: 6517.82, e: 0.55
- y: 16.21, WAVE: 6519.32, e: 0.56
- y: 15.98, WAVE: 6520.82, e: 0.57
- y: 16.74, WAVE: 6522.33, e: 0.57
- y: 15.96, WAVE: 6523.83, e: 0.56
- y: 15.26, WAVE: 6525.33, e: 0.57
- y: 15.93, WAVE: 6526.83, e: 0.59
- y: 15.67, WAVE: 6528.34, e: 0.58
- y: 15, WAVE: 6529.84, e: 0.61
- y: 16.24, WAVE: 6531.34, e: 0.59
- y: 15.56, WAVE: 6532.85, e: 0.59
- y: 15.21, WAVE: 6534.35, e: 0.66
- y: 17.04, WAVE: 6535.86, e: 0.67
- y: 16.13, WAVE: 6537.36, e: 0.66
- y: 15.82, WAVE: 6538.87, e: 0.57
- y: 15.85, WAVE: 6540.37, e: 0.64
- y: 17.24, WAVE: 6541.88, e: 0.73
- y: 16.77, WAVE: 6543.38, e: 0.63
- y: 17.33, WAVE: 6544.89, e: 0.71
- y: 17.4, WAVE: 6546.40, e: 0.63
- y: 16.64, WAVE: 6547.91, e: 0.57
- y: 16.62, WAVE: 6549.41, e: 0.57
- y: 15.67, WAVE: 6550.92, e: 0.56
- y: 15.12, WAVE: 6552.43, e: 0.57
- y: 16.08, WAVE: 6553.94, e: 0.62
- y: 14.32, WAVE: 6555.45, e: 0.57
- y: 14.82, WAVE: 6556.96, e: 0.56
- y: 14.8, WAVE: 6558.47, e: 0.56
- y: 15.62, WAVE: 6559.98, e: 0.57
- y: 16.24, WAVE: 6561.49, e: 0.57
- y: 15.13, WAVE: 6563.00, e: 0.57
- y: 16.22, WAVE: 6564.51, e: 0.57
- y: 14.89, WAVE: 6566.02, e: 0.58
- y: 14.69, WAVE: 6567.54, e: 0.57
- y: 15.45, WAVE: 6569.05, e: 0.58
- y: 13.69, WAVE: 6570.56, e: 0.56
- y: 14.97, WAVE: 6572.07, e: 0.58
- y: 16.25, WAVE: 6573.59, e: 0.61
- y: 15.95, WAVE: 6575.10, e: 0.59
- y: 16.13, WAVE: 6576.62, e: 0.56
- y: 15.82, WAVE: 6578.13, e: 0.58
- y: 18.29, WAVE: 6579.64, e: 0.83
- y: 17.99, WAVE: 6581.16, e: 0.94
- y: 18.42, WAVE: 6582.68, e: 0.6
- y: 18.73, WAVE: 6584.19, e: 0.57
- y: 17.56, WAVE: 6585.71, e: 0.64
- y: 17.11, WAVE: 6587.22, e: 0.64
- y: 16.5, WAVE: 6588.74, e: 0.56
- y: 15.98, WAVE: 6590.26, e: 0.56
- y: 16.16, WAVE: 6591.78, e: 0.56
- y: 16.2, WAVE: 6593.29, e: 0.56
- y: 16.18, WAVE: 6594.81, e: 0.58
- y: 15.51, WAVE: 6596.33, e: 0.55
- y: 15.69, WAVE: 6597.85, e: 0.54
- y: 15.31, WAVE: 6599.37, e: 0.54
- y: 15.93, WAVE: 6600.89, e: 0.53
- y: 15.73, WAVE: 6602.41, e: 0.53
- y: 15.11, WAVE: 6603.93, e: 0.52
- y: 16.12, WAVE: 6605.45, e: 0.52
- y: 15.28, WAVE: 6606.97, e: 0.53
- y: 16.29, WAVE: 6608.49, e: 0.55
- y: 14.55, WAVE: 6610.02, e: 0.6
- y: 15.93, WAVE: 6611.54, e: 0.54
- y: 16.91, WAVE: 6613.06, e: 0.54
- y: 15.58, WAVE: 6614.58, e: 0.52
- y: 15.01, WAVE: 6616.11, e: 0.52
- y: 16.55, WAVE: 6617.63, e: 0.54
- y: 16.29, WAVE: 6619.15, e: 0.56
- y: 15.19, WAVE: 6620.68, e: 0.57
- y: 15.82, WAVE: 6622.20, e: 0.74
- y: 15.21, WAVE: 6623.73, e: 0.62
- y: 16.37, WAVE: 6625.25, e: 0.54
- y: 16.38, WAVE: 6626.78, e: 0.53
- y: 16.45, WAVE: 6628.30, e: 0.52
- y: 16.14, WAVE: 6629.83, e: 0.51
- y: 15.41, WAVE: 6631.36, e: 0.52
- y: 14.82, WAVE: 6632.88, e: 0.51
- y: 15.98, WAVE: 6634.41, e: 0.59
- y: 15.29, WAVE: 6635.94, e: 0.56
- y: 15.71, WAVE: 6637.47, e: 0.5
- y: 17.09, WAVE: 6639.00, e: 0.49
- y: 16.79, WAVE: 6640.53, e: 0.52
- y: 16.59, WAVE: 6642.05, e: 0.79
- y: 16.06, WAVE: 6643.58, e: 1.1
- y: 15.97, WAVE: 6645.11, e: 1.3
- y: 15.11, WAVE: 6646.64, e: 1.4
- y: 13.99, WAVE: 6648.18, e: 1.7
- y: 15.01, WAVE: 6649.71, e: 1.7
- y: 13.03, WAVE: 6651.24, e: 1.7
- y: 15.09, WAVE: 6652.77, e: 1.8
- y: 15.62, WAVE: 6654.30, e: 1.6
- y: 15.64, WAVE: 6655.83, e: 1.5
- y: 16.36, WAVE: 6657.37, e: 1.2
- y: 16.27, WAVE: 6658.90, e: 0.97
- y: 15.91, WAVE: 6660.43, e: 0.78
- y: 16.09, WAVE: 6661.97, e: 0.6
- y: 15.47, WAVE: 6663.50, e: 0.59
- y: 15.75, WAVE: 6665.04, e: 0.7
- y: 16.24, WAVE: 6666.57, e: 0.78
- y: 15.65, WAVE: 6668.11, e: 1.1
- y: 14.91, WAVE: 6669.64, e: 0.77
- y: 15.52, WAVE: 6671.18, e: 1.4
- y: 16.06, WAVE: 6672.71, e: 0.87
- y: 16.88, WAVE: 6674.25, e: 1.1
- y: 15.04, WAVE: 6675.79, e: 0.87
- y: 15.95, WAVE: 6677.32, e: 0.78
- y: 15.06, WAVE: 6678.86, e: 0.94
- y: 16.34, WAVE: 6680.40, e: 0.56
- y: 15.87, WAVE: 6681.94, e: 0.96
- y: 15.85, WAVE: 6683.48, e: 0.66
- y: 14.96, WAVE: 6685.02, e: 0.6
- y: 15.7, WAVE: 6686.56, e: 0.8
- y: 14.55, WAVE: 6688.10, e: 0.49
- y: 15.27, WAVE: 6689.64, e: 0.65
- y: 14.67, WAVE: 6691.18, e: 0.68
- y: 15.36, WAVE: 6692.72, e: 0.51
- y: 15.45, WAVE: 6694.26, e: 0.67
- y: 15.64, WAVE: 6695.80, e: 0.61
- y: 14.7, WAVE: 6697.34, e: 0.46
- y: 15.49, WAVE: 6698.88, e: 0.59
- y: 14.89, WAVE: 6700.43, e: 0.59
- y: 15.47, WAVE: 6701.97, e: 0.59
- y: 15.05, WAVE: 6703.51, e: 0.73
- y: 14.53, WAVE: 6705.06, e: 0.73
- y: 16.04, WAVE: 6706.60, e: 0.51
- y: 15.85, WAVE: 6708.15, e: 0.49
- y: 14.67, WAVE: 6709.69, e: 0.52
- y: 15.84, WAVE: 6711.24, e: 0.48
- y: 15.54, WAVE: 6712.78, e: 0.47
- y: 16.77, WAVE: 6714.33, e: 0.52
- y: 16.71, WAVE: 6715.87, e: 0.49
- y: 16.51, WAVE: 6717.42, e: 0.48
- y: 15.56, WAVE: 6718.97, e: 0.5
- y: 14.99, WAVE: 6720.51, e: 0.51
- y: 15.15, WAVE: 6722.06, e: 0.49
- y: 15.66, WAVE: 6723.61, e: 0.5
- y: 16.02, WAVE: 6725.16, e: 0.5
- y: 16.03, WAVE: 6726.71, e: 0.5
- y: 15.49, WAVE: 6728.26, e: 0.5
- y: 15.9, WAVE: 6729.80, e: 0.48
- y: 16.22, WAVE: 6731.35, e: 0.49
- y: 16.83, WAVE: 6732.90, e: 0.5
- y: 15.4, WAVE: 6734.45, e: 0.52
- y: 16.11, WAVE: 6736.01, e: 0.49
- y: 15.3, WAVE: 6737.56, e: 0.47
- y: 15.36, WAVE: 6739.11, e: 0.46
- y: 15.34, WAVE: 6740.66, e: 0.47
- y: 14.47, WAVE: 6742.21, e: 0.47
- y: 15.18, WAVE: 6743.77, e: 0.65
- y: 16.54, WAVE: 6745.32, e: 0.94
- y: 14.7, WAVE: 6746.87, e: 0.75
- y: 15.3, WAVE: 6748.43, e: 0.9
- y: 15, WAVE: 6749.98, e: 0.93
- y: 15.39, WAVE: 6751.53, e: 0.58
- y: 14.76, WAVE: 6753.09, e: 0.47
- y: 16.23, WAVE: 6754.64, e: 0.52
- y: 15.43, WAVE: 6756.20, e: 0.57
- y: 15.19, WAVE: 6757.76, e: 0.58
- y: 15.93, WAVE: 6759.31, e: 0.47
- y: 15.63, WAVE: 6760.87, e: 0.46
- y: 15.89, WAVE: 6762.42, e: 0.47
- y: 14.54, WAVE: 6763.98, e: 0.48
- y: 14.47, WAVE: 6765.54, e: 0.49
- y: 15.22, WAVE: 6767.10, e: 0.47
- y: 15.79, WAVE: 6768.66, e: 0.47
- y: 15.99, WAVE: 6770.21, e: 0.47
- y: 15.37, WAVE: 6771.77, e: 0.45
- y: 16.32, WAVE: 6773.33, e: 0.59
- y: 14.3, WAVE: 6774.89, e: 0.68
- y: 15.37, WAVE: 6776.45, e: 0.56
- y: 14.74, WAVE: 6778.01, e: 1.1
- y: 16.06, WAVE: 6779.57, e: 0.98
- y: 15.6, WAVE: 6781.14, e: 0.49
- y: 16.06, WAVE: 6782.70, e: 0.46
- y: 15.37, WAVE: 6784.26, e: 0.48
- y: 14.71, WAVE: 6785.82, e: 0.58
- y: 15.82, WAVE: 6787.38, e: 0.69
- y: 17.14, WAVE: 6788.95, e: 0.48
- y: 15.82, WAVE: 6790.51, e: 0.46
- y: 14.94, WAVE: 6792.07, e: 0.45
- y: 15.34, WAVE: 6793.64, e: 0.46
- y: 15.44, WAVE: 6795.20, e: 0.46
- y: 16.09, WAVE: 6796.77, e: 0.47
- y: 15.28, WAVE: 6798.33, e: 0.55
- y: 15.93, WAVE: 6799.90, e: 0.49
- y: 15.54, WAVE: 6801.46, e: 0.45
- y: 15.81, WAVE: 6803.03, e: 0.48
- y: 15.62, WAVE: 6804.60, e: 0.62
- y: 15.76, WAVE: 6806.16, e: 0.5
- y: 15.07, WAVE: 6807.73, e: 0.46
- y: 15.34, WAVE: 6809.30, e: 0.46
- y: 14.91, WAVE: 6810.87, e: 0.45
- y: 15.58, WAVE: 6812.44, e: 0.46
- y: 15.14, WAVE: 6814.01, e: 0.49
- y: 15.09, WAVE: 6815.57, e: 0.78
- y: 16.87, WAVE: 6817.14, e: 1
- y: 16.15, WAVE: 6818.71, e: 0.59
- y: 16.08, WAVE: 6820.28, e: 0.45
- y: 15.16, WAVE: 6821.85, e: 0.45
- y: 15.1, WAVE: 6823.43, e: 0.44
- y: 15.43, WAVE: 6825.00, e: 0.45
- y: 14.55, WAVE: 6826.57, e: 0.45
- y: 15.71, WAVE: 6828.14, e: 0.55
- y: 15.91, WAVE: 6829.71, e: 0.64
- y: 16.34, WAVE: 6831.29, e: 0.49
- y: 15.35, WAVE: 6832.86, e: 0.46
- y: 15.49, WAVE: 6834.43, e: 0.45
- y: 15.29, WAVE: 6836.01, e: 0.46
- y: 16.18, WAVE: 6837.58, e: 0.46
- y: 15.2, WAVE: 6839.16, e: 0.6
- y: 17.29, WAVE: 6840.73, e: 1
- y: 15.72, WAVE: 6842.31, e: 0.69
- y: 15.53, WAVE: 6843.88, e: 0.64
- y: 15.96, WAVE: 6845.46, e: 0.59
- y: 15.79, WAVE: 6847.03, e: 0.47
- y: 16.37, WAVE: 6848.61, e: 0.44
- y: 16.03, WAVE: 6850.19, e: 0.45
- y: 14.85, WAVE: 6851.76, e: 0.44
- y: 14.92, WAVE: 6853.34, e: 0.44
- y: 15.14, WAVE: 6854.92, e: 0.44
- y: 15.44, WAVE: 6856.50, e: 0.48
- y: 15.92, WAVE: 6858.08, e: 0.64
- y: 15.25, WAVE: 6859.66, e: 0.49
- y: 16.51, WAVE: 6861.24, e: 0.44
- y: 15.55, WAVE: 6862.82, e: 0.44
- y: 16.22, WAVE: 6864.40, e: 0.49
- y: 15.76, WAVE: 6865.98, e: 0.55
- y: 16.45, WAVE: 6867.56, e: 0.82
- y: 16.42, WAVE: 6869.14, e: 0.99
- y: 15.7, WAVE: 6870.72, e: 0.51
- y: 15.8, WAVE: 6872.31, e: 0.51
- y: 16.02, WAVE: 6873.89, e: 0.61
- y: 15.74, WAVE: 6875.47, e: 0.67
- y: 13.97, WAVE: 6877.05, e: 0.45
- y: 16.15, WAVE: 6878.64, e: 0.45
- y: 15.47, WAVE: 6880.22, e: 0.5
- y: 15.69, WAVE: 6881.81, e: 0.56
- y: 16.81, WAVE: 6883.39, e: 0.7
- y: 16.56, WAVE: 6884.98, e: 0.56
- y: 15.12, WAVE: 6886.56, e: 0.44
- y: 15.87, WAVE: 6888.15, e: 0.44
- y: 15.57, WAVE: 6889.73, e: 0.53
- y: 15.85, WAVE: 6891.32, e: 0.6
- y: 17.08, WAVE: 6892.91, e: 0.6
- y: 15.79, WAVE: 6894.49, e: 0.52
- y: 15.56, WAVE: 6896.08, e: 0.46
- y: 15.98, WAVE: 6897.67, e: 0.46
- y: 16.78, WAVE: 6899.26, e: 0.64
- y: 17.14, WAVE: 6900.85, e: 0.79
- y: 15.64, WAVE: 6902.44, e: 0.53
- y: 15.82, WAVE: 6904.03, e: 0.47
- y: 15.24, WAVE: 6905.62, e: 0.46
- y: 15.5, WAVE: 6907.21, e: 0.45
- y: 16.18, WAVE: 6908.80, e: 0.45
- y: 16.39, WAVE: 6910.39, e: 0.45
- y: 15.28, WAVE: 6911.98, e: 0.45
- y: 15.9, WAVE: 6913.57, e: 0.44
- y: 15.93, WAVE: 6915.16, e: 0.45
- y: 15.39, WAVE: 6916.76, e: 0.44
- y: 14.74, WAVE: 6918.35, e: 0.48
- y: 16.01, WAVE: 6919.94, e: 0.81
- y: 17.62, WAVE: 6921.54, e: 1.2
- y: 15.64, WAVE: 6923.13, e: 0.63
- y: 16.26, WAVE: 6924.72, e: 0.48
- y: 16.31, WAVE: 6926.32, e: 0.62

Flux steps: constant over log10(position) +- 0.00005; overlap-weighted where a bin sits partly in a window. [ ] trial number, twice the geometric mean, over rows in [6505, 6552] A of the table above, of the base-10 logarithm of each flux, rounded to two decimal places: 2.42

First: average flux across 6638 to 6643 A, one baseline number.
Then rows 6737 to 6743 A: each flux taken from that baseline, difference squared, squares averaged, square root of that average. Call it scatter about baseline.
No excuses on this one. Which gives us 1.7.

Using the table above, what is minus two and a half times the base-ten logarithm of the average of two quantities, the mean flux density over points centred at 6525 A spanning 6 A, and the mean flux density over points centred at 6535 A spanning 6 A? -3.01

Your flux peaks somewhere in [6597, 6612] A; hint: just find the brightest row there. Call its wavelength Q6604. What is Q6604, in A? 6608.49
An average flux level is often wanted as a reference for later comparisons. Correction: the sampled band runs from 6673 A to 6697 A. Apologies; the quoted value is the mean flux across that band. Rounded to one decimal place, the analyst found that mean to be 15.5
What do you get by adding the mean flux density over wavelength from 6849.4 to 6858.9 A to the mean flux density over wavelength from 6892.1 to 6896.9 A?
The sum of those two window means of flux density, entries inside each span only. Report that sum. 31.5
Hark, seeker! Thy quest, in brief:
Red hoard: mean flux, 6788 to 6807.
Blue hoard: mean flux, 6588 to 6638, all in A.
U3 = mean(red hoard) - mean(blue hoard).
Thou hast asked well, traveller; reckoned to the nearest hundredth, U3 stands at -0.08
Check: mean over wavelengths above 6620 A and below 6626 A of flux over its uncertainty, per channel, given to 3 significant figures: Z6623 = 25.7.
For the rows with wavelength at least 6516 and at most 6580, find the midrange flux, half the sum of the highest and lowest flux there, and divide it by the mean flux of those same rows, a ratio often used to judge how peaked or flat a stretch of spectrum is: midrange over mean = 1.01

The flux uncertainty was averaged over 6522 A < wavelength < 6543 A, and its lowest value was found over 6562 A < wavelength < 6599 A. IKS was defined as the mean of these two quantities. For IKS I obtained 0.58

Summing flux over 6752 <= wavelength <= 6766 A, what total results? 138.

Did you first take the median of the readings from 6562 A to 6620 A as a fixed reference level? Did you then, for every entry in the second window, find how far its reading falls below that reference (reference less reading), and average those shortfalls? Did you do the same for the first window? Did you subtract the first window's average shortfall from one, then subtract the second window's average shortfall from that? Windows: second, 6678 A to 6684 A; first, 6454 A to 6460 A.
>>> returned 0.4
